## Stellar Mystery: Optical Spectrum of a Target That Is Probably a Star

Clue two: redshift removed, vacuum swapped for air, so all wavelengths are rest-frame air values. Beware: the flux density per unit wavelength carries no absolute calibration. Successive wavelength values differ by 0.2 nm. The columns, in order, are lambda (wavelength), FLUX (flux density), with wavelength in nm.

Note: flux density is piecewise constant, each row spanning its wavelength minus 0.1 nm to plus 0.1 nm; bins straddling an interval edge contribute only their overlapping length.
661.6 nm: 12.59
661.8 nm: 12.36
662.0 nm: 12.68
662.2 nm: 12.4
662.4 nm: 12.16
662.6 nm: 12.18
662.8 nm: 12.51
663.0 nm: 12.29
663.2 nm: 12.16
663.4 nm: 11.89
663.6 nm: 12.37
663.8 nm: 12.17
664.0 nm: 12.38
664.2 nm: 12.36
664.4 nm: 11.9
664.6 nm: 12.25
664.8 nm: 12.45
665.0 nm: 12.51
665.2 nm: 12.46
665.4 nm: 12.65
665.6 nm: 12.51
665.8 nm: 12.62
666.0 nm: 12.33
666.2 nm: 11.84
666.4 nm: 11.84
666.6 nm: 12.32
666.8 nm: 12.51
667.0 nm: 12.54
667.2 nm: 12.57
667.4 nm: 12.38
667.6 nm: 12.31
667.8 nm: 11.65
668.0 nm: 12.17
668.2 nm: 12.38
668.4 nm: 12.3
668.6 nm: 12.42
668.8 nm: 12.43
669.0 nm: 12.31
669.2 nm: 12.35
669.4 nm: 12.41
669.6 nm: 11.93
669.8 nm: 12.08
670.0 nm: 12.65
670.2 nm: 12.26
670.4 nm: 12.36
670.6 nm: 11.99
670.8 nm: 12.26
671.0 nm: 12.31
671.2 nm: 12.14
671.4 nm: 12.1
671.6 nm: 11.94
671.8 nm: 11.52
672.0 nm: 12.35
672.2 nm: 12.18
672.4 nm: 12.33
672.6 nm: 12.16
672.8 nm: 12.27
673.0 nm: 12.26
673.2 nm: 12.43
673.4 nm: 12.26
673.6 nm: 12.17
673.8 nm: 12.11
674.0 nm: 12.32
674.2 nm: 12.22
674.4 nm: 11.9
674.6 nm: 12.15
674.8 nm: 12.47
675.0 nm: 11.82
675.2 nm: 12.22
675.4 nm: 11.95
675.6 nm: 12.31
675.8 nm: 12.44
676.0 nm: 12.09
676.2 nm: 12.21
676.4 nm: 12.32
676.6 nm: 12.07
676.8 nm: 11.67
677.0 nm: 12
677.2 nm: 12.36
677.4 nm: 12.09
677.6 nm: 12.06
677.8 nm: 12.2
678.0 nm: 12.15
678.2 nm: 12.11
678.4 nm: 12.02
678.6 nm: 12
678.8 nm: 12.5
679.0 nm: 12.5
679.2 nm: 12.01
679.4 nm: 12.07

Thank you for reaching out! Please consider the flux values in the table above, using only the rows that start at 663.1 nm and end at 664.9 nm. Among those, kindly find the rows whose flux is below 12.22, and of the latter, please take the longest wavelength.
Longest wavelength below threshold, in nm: 664.4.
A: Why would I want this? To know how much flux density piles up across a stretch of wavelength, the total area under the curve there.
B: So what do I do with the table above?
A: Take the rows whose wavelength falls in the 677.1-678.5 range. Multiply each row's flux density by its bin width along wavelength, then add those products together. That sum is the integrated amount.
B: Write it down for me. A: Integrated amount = 17.0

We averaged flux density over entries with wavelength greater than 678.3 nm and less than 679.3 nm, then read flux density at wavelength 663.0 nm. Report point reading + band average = 24.5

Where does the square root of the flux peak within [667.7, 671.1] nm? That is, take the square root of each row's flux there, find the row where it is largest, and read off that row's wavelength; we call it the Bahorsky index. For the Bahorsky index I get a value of 670.0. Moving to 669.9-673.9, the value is 670.0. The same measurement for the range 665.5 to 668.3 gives 665.8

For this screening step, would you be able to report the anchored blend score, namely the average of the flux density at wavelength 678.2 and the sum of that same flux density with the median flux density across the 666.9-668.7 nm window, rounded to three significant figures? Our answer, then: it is 18.3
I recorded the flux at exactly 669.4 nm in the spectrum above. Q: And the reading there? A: 12.41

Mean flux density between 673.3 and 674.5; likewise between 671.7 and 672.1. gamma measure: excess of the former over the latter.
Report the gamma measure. 0.2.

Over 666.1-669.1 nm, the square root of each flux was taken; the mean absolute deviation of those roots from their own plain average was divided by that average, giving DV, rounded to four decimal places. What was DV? 0.0085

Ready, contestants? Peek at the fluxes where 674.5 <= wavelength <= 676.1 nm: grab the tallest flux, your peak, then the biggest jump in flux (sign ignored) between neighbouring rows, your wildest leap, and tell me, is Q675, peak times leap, 8.1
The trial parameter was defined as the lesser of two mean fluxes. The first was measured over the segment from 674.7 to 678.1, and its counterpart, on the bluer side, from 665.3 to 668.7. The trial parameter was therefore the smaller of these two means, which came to 12.1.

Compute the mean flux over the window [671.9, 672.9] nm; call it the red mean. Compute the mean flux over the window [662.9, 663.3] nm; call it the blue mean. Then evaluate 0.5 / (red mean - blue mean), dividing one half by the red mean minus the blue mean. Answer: 15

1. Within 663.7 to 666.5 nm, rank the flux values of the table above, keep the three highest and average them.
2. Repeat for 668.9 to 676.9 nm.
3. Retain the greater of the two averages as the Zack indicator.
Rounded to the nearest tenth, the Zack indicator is 12.6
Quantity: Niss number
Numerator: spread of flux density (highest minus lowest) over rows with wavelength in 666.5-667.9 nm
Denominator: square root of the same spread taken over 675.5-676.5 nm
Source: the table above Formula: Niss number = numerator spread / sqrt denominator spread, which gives 1.56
